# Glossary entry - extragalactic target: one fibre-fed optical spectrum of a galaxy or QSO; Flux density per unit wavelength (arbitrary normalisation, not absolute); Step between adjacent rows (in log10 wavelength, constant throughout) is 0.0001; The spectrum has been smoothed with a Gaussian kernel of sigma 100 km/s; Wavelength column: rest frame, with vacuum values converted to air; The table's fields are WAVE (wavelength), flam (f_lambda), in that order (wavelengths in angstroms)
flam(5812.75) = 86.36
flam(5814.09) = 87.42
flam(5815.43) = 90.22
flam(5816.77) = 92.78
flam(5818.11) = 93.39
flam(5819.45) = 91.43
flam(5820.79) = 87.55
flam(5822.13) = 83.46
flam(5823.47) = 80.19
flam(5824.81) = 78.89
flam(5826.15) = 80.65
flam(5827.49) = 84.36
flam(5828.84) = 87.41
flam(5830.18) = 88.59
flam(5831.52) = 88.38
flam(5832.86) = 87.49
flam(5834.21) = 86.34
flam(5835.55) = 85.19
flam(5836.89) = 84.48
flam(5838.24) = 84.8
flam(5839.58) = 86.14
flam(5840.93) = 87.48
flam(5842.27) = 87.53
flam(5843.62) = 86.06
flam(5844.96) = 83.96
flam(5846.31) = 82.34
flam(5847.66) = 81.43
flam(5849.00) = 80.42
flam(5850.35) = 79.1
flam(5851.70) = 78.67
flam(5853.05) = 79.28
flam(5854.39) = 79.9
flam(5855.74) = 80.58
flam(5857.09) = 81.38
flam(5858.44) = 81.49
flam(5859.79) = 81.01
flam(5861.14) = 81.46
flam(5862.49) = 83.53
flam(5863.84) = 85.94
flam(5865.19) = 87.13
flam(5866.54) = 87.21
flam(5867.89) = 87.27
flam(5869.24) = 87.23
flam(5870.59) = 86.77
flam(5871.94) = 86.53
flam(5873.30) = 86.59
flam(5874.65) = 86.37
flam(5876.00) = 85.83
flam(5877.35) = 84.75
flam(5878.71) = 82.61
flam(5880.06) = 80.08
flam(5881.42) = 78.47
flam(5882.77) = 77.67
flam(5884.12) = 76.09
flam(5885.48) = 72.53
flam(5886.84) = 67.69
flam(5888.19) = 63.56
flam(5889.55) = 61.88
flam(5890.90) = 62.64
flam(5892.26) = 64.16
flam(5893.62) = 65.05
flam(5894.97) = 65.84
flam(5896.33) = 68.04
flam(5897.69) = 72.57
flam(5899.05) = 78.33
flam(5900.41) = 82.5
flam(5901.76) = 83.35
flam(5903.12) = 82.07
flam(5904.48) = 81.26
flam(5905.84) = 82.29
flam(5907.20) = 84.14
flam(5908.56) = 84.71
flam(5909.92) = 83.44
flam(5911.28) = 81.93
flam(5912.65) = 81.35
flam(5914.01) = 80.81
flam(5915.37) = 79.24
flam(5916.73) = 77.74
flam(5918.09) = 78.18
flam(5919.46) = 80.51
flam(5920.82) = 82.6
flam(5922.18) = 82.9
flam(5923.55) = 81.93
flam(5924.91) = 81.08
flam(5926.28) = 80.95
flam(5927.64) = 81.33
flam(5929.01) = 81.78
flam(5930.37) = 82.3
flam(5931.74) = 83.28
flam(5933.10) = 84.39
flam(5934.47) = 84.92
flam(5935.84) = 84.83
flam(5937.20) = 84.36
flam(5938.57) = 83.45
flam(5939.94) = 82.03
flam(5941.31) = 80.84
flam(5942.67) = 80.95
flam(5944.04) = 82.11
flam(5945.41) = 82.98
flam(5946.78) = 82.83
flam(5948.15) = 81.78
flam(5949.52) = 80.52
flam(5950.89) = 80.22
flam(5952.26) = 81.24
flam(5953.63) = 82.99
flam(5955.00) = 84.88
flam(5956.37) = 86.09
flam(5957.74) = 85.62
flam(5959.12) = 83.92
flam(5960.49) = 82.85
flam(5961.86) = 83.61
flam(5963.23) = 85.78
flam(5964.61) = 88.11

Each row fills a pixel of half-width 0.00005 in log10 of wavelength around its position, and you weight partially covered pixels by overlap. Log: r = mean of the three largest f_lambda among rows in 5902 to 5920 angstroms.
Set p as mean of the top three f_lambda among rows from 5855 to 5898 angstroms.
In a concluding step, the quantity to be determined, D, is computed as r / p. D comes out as 0.96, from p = 87.2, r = 84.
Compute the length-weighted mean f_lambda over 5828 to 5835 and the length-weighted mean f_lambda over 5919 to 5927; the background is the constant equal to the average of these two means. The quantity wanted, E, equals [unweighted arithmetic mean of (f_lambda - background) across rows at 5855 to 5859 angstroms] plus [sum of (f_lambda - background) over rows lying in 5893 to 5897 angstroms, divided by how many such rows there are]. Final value -21.7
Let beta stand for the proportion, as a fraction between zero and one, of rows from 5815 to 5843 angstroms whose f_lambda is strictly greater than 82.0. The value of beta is 0.86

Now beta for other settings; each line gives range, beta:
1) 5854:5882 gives 0.62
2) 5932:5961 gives 0.71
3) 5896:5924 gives 0.43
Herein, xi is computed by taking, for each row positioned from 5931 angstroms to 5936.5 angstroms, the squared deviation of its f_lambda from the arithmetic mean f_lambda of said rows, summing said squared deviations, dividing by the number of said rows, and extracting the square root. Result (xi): 0.7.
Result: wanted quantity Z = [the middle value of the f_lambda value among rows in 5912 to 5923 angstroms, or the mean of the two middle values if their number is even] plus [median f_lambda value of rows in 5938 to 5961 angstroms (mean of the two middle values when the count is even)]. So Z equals 163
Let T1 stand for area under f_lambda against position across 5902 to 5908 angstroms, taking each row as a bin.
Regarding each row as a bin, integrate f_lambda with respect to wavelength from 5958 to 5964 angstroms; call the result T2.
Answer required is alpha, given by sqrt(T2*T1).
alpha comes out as 500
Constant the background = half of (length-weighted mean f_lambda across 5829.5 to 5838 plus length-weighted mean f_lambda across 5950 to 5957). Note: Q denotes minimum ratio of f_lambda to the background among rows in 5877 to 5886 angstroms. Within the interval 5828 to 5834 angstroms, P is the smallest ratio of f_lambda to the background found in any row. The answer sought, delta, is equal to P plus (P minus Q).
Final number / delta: 1.21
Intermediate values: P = 1.03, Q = 0.85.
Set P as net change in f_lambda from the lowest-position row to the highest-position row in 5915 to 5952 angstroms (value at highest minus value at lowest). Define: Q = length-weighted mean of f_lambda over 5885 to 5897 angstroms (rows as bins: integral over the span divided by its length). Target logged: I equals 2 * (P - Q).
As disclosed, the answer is -129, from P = 1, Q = 65.6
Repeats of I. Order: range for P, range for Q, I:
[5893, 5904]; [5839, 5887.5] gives -131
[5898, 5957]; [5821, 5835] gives -154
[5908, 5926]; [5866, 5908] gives -163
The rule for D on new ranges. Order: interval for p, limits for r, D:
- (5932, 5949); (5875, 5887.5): 1.00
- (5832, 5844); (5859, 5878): 1.00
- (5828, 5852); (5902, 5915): 0.95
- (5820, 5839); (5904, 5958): 0.97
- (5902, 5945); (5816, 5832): 1.09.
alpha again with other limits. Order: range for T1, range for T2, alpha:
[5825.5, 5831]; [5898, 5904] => 478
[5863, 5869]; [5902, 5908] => 508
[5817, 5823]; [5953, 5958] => 476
